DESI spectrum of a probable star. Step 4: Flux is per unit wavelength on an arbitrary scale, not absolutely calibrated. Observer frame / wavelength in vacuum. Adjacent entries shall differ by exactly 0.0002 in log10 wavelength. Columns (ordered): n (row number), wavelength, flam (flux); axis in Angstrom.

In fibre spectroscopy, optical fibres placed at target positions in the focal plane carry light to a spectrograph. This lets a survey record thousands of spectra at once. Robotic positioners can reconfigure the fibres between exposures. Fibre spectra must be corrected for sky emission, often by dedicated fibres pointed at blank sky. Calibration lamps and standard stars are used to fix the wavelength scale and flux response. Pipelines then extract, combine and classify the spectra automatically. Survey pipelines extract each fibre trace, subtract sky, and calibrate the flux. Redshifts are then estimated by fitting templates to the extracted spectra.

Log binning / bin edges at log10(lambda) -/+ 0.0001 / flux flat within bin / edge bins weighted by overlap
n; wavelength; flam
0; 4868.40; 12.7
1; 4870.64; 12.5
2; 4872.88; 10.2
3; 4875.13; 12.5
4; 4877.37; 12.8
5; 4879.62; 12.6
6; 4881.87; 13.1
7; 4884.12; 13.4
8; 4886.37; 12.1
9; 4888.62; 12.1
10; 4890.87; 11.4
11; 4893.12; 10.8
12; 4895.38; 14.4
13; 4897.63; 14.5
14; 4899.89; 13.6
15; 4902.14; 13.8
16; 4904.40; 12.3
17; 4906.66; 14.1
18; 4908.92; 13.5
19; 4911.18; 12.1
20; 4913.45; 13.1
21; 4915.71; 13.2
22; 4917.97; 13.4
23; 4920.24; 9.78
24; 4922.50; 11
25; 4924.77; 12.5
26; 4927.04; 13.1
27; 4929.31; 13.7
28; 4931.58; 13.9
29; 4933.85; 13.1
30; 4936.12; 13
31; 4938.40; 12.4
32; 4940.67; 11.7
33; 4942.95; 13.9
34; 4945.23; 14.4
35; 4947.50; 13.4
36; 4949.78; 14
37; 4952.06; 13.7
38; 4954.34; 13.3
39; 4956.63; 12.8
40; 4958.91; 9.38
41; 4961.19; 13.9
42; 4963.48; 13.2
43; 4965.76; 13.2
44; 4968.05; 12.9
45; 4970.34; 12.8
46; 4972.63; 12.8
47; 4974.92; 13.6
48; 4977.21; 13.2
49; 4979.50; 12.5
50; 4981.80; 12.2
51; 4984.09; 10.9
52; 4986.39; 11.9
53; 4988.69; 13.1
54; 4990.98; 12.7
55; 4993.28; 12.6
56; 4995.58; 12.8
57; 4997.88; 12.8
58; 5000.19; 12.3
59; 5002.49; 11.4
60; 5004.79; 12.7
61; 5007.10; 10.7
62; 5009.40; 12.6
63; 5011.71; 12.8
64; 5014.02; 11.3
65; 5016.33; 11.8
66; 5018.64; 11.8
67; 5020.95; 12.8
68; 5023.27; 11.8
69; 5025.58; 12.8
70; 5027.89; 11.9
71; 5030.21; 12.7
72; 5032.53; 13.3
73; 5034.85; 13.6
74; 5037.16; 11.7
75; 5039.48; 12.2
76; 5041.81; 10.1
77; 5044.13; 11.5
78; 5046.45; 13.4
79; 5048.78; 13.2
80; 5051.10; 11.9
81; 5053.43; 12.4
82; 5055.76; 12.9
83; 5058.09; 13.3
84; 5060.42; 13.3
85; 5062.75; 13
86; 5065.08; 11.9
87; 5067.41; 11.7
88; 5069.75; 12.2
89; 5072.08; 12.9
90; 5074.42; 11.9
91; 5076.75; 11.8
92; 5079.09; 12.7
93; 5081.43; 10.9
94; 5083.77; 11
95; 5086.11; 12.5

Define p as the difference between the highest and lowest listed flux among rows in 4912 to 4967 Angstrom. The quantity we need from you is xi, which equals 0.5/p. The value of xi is 0.10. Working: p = 5.0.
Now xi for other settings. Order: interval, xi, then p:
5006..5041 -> 0.17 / 2.9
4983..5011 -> 0.21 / 2.4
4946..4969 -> 0.11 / 4.6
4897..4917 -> 0.21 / 2.4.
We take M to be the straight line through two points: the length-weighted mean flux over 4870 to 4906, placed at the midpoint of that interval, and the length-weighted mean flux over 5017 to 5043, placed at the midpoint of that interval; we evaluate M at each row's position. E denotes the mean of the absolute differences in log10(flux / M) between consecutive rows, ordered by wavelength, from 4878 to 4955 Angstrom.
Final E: 0.031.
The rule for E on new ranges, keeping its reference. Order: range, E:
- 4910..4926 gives 0.048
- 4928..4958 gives 0.022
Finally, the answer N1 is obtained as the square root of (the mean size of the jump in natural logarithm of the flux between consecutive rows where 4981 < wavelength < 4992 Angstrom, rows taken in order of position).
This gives 0.29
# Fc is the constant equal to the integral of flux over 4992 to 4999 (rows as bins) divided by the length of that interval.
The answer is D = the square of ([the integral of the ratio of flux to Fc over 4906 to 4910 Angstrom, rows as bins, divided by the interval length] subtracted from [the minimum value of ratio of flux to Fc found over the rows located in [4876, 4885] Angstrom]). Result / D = 0.008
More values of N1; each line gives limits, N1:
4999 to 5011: 0.36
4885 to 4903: 0.26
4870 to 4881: 0.33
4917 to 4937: 0.30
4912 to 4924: 0.34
